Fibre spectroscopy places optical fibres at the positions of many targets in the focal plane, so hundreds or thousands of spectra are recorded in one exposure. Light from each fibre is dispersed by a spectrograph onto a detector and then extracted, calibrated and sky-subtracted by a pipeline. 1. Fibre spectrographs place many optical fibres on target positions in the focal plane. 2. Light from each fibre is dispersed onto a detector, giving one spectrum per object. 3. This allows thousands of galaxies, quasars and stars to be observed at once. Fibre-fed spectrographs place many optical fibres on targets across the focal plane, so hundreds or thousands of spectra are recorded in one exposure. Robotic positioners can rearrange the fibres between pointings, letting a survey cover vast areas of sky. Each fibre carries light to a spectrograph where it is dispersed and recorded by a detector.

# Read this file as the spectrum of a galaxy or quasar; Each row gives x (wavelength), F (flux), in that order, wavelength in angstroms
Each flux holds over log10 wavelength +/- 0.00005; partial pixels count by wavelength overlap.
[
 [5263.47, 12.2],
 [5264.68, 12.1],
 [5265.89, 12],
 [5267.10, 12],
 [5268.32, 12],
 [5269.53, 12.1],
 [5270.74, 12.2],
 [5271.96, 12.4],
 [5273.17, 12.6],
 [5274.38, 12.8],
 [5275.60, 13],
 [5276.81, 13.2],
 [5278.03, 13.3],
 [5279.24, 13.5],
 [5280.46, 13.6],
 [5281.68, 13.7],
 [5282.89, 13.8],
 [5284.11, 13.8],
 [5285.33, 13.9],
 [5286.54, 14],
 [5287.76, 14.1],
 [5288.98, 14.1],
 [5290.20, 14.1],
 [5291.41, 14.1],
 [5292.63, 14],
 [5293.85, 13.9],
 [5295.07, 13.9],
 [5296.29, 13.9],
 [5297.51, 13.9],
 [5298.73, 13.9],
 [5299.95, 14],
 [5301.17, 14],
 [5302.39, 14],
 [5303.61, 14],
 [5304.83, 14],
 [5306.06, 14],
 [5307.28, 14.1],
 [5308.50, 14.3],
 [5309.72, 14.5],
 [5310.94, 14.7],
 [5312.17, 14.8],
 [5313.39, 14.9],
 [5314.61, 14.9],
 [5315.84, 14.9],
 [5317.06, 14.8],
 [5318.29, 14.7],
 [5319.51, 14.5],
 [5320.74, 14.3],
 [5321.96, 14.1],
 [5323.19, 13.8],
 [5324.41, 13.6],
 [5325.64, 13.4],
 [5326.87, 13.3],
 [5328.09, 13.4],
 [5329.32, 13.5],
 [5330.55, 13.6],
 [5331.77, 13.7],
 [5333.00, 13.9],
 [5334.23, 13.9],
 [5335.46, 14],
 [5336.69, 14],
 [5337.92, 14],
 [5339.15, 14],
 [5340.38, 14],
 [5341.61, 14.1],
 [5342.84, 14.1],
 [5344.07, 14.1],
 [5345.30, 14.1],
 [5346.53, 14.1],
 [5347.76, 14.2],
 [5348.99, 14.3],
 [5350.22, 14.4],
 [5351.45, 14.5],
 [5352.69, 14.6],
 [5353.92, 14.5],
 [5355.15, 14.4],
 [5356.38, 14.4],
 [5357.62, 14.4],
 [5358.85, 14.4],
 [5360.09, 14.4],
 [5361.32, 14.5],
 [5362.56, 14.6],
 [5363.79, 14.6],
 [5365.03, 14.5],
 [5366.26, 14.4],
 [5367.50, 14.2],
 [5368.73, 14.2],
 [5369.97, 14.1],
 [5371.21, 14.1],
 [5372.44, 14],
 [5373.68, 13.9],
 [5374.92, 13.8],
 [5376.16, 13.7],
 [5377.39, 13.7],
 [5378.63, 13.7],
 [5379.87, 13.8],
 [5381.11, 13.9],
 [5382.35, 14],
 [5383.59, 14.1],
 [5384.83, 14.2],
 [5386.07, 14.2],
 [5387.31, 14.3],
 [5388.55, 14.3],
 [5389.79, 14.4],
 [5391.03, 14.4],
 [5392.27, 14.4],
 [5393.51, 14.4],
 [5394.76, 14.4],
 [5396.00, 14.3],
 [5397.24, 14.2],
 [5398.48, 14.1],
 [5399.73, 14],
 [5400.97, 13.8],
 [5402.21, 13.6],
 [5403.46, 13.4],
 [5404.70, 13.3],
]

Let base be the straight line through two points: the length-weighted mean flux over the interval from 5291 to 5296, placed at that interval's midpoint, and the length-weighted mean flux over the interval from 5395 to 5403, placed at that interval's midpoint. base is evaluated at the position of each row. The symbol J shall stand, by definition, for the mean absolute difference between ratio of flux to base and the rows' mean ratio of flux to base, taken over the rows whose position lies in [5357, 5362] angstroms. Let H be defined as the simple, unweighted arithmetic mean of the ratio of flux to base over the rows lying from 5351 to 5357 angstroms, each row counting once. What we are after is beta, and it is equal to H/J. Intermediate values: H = 1.04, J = 0.0026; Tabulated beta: 392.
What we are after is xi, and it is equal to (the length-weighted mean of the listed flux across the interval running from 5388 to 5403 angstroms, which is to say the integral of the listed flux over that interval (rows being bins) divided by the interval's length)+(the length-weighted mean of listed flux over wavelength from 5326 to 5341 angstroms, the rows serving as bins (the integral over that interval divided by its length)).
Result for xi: 27.9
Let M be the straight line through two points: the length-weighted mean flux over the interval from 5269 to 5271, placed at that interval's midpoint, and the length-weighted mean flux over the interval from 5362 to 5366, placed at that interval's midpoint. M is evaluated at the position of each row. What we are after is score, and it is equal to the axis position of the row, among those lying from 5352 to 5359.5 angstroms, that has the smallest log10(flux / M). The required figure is 5358.85 angstroms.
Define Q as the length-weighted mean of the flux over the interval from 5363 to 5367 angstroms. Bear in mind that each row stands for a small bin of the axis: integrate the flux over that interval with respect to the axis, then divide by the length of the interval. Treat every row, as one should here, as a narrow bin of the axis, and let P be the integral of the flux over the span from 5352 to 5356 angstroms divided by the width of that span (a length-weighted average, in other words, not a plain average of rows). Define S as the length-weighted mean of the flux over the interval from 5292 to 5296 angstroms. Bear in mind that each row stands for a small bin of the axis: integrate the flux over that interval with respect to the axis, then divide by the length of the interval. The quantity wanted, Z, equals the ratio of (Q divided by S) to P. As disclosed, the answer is 0.072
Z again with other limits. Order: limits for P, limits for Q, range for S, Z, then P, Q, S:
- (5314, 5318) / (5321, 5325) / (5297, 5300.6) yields 0.067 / 14.8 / 13.9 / 13.9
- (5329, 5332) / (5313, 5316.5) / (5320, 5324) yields 0.078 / 13.6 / 14.9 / 14.1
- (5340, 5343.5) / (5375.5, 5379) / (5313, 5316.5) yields 0.065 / 14.1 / 13.7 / 14.9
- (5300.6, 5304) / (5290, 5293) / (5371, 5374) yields 0.072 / 14.0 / 14.1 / 14.0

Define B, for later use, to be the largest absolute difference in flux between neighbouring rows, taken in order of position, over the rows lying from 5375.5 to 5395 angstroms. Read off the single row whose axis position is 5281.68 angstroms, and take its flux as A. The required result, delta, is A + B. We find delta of 13.8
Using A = 13.7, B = 0.10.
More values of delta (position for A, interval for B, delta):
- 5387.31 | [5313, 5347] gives 14.6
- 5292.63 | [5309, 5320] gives 14.2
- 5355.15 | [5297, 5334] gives 14.7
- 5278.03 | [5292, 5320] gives 13.5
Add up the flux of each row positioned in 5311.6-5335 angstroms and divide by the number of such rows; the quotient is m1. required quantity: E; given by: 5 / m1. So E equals 0.354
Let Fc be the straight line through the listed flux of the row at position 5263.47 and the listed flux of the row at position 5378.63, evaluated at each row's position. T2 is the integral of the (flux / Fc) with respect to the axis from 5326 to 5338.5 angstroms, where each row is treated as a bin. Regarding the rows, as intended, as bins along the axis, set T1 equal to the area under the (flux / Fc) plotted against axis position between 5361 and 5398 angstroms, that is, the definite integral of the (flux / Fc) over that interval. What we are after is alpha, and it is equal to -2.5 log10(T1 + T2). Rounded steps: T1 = 38.3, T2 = 13.1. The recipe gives -4.28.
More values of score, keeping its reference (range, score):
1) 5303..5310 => 5306.06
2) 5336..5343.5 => 5340.38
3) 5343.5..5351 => 5346.53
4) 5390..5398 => 5397.24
